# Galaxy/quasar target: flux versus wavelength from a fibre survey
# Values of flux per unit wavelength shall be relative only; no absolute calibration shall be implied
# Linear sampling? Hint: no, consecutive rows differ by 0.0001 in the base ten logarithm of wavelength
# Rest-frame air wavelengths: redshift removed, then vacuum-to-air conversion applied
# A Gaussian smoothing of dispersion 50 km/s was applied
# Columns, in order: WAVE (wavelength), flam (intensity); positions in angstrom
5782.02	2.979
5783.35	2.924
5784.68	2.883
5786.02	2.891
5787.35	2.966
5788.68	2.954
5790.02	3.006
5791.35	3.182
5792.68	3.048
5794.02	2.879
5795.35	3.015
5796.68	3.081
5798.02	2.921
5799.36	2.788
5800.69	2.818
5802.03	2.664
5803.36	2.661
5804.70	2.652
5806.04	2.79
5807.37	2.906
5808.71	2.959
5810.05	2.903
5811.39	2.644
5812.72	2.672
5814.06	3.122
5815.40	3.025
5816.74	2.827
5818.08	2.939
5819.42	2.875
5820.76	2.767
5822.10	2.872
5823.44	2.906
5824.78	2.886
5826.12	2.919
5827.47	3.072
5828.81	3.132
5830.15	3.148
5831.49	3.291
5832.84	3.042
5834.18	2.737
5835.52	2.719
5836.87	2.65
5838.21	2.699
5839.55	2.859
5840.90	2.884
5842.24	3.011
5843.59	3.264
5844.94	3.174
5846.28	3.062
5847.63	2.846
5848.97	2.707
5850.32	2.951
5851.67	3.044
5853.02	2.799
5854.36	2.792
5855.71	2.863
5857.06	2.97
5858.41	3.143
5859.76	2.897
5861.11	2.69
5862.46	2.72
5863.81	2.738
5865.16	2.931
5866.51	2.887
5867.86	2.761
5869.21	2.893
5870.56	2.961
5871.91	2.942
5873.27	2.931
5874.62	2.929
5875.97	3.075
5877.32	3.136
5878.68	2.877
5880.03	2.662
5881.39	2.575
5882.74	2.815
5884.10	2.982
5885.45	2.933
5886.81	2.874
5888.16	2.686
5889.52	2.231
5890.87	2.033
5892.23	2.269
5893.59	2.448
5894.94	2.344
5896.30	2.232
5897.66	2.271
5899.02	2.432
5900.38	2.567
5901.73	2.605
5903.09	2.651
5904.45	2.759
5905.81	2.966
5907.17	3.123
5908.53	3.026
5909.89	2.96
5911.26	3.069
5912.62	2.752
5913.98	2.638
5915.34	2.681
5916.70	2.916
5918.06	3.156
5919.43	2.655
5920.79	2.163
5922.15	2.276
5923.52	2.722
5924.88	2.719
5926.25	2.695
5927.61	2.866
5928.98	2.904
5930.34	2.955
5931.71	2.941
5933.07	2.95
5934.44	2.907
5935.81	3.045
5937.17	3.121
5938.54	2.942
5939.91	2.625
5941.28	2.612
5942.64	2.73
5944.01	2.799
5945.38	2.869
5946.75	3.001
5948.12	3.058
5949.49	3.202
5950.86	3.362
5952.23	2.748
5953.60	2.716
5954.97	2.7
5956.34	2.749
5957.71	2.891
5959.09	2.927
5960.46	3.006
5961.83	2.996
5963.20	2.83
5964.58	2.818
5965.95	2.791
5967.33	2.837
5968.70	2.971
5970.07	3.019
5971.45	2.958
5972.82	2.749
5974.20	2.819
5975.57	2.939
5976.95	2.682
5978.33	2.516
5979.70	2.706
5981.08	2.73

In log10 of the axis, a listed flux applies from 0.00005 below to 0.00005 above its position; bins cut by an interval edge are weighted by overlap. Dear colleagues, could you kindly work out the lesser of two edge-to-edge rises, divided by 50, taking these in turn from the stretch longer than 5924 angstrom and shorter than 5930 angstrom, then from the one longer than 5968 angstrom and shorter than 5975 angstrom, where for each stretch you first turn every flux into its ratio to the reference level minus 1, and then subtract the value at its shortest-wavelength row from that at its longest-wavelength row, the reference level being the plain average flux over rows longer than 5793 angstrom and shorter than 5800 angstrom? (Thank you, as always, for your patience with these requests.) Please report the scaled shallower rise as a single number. -0.0010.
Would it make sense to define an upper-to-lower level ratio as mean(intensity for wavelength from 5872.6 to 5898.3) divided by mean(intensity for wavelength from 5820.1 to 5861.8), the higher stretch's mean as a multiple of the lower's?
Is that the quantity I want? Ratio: 0.90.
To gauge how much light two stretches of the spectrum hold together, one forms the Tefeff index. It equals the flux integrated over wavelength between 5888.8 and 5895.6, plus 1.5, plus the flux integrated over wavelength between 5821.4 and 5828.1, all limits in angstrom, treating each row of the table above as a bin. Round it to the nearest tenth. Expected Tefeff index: 36.5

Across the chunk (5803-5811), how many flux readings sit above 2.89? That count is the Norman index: 3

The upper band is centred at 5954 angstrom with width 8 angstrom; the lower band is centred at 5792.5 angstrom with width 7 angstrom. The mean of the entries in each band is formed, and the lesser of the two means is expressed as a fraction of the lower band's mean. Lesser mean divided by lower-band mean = 0.95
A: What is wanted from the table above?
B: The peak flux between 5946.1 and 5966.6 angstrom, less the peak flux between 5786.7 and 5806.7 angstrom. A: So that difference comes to 0.18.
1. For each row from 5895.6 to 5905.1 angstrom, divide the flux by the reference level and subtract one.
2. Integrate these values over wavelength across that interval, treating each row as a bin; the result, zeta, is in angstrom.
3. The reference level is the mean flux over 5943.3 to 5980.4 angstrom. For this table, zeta -1.2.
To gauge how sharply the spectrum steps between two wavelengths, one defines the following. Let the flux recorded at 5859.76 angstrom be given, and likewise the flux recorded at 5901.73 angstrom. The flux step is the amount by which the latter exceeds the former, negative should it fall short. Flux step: -0.29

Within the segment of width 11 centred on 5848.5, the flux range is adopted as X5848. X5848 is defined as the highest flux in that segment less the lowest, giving 0.56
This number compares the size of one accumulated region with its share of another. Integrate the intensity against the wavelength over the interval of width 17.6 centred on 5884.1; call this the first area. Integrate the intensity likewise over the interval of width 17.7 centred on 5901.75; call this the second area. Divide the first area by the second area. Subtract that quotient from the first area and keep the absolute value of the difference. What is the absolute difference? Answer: 46.6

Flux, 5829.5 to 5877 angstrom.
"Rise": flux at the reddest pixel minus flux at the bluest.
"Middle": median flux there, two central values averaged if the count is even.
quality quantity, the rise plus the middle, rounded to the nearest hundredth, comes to 2.82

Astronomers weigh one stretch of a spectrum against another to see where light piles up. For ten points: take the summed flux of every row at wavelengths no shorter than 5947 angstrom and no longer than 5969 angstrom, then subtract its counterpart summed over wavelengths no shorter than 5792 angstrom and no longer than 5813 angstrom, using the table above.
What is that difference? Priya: 1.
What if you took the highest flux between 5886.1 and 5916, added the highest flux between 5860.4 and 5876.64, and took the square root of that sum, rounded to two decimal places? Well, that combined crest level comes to 2.49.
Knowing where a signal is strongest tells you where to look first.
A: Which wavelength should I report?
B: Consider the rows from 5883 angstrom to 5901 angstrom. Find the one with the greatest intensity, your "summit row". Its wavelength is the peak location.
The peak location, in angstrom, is 5884.10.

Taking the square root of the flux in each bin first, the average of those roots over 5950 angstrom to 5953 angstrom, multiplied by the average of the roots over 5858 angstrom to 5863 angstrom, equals 2.95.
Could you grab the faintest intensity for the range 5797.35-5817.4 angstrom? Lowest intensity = 2.644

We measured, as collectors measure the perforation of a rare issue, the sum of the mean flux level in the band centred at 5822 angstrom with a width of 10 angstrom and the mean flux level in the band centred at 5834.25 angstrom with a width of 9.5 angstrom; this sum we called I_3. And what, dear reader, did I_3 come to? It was 5.78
